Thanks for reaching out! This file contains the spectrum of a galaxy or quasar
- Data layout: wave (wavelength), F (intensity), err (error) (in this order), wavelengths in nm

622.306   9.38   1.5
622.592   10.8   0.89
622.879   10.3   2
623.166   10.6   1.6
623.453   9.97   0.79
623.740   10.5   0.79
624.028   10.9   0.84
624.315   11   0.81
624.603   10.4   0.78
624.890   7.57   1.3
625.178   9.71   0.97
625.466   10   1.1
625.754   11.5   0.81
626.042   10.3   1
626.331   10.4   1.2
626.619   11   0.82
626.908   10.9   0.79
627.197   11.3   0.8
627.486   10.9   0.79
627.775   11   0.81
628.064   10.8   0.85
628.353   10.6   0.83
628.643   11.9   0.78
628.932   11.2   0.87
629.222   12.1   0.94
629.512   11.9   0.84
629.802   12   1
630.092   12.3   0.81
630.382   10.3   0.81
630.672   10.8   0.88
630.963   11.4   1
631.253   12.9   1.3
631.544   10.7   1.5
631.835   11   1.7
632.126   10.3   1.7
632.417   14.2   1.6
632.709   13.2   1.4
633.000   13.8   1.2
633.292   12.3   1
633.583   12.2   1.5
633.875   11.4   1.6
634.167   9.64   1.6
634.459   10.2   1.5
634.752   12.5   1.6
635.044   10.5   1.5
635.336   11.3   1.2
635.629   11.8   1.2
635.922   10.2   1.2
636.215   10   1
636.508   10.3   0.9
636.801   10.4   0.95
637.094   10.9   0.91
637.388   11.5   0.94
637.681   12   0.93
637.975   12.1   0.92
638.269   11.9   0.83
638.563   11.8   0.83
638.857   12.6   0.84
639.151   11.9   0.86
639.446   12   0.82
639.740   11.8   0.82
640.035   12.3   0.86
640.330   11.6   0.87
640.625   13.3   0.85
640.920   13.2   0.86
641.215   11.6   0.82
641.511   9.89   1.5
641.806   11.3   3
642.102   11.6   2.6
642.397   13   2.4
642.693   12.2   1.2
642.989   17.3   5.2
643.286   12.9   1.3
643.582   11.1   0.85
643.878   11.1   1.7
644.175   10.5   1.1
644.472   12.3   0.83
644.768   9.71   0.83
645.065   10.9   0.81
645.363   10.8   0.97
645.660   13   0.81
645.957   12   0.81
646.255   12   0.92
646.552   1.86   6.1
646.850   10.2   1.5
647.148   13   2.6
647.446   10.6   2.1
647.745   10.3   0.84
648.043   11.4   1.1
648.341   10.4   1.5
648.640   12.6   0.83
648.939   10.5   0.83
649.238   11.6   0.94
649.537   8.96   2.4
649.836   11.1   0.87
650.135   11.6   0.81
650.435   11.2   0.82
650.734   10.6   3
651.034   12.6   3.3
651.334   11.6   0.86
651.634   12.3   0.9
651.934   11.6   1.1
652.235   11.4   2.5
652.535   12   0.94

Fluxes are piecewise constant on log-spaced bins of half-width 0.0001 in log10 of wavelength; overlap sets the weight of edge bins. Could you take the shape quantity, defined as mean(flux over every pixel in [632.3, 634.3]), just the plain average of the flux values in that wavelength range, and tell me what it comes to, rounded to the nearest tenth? 12.4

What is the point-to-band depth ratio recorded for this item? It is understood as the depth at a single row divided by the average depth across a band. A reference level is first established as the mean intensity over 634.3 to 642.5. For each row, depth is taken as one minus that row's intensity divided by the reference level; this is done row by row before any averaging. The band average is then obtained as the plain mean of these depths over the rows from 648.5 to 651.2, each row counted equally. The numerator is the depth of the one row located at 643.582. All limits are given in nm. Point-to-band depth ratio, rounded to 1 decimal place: 1.3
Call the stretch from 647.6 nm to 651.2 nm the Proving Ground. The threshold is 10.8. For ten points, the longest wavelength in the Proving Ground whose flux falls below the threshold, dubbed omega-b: 650.734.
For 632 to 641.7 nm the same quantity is 641.511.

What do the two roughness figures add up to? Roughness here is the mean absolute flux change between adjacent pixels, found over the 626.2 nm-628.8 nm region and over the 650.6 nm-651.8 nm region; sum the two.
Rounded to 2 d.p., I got 1.65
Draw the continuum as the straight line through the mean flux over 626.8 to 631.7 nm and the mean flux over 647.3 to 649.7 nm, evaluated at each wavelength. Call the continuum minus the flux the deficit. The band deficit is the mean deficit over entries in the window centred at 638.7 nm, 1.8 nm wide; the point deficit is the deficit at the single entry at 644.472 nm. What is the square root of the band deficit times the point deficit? 1.2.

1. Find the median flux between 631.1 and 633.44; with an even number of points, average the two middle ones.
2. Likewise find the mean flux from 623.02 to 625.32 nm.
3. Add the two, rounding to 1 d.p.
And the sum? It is 22.7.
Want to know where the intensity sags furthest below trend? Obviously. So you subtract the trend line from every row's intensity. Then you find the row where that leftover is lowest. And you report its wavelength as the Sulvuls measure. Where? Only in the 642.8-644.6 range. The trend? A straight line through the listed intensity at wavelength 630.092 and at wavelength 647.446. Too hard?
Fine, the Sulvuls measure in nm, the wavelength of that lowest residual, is 644.175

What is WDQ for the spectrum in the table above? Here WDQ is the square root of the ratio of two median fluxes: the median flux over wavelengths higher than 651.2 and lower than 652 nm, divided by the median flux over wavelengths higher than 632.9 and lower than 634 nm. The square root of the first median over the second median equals 0.97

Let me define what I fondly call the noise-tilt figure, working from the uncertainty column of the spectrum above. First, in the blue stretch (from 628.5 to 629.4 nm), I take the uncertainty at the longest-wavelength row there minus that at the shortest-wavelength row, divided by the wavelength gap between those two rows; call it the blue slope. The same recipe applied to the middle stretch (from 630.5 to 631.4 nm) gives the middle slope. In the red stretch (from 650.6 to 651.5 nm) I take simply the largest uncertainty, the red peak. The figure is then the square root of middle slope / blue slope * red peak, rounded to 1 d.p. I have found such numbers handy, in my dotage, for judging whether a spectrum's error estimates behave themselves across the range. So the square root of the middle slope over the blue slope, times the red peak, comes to 2.9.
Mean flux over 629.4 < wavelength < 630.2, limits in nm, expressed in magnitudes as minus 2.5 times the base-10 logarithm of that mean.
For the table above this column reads -2.70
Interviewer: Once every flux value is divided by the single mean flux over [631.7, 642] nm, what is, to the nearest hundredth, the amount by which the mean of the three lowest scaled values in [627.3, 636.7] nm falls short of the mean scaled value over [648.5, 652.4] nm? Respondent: 0.12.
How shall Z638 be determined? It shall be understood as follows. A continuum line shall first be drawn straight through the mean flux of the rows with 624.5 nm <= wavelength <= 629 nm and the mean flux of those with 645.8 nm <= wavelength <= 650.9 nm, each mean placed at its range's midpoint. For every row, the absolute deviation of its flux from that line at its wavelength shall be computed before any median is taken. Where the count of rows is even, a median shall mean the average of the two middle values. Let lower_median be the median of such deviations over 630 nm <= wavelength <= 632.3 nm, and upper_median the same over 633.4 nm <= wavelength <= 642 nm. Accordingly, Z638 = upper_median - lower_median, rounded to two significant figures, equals 0.66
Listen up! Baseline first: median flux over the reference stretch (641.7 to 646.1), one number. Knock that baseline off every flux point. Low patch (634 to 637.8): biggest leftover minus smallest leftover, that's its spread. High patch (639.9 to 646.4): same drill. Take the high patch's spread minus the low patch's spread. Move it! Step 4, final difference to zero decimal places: 5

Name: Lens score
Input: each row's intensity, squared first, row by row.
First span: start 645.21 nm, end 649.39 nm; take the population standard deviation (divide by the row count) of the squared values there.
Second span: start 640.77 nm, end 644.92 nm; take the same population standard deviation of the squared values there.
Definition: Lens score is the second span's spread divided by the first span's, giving 1.2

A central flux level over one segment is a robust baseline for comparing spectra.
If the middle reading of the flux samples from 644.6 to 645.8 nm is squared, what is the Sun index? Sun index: 118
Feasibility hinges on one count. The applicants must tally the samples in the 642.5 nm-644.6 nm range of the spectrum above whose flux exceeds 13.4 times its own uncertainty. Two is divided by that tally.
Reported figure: 2.0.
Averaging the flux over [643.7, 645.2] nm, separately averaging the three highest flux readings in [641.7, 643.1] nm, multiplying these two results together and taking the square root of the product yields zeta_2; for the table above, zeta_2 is 12.4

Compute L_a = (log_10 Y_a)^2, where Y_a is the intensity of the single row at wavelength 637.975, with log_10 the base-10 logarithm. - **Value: 1.17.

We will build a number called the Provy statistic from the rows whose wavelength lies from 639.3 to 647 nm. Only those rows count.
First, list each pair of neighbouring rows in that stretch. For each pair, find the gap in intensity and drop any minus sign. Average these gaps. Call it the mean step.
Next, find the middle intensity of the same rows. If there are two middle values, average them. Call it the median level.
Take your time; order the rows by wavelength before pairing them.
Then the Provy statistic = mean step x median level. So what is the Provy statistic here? 23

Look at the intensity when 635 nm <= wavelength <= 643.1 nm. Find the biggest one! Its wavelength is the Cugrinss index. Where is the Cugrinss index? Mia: 642.989 nm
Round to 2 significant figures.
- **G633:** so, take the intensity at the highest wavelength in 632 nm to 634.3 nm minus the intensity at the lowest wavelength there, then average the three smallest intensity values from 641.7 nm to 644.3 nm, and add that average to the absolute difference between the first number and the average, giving 22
